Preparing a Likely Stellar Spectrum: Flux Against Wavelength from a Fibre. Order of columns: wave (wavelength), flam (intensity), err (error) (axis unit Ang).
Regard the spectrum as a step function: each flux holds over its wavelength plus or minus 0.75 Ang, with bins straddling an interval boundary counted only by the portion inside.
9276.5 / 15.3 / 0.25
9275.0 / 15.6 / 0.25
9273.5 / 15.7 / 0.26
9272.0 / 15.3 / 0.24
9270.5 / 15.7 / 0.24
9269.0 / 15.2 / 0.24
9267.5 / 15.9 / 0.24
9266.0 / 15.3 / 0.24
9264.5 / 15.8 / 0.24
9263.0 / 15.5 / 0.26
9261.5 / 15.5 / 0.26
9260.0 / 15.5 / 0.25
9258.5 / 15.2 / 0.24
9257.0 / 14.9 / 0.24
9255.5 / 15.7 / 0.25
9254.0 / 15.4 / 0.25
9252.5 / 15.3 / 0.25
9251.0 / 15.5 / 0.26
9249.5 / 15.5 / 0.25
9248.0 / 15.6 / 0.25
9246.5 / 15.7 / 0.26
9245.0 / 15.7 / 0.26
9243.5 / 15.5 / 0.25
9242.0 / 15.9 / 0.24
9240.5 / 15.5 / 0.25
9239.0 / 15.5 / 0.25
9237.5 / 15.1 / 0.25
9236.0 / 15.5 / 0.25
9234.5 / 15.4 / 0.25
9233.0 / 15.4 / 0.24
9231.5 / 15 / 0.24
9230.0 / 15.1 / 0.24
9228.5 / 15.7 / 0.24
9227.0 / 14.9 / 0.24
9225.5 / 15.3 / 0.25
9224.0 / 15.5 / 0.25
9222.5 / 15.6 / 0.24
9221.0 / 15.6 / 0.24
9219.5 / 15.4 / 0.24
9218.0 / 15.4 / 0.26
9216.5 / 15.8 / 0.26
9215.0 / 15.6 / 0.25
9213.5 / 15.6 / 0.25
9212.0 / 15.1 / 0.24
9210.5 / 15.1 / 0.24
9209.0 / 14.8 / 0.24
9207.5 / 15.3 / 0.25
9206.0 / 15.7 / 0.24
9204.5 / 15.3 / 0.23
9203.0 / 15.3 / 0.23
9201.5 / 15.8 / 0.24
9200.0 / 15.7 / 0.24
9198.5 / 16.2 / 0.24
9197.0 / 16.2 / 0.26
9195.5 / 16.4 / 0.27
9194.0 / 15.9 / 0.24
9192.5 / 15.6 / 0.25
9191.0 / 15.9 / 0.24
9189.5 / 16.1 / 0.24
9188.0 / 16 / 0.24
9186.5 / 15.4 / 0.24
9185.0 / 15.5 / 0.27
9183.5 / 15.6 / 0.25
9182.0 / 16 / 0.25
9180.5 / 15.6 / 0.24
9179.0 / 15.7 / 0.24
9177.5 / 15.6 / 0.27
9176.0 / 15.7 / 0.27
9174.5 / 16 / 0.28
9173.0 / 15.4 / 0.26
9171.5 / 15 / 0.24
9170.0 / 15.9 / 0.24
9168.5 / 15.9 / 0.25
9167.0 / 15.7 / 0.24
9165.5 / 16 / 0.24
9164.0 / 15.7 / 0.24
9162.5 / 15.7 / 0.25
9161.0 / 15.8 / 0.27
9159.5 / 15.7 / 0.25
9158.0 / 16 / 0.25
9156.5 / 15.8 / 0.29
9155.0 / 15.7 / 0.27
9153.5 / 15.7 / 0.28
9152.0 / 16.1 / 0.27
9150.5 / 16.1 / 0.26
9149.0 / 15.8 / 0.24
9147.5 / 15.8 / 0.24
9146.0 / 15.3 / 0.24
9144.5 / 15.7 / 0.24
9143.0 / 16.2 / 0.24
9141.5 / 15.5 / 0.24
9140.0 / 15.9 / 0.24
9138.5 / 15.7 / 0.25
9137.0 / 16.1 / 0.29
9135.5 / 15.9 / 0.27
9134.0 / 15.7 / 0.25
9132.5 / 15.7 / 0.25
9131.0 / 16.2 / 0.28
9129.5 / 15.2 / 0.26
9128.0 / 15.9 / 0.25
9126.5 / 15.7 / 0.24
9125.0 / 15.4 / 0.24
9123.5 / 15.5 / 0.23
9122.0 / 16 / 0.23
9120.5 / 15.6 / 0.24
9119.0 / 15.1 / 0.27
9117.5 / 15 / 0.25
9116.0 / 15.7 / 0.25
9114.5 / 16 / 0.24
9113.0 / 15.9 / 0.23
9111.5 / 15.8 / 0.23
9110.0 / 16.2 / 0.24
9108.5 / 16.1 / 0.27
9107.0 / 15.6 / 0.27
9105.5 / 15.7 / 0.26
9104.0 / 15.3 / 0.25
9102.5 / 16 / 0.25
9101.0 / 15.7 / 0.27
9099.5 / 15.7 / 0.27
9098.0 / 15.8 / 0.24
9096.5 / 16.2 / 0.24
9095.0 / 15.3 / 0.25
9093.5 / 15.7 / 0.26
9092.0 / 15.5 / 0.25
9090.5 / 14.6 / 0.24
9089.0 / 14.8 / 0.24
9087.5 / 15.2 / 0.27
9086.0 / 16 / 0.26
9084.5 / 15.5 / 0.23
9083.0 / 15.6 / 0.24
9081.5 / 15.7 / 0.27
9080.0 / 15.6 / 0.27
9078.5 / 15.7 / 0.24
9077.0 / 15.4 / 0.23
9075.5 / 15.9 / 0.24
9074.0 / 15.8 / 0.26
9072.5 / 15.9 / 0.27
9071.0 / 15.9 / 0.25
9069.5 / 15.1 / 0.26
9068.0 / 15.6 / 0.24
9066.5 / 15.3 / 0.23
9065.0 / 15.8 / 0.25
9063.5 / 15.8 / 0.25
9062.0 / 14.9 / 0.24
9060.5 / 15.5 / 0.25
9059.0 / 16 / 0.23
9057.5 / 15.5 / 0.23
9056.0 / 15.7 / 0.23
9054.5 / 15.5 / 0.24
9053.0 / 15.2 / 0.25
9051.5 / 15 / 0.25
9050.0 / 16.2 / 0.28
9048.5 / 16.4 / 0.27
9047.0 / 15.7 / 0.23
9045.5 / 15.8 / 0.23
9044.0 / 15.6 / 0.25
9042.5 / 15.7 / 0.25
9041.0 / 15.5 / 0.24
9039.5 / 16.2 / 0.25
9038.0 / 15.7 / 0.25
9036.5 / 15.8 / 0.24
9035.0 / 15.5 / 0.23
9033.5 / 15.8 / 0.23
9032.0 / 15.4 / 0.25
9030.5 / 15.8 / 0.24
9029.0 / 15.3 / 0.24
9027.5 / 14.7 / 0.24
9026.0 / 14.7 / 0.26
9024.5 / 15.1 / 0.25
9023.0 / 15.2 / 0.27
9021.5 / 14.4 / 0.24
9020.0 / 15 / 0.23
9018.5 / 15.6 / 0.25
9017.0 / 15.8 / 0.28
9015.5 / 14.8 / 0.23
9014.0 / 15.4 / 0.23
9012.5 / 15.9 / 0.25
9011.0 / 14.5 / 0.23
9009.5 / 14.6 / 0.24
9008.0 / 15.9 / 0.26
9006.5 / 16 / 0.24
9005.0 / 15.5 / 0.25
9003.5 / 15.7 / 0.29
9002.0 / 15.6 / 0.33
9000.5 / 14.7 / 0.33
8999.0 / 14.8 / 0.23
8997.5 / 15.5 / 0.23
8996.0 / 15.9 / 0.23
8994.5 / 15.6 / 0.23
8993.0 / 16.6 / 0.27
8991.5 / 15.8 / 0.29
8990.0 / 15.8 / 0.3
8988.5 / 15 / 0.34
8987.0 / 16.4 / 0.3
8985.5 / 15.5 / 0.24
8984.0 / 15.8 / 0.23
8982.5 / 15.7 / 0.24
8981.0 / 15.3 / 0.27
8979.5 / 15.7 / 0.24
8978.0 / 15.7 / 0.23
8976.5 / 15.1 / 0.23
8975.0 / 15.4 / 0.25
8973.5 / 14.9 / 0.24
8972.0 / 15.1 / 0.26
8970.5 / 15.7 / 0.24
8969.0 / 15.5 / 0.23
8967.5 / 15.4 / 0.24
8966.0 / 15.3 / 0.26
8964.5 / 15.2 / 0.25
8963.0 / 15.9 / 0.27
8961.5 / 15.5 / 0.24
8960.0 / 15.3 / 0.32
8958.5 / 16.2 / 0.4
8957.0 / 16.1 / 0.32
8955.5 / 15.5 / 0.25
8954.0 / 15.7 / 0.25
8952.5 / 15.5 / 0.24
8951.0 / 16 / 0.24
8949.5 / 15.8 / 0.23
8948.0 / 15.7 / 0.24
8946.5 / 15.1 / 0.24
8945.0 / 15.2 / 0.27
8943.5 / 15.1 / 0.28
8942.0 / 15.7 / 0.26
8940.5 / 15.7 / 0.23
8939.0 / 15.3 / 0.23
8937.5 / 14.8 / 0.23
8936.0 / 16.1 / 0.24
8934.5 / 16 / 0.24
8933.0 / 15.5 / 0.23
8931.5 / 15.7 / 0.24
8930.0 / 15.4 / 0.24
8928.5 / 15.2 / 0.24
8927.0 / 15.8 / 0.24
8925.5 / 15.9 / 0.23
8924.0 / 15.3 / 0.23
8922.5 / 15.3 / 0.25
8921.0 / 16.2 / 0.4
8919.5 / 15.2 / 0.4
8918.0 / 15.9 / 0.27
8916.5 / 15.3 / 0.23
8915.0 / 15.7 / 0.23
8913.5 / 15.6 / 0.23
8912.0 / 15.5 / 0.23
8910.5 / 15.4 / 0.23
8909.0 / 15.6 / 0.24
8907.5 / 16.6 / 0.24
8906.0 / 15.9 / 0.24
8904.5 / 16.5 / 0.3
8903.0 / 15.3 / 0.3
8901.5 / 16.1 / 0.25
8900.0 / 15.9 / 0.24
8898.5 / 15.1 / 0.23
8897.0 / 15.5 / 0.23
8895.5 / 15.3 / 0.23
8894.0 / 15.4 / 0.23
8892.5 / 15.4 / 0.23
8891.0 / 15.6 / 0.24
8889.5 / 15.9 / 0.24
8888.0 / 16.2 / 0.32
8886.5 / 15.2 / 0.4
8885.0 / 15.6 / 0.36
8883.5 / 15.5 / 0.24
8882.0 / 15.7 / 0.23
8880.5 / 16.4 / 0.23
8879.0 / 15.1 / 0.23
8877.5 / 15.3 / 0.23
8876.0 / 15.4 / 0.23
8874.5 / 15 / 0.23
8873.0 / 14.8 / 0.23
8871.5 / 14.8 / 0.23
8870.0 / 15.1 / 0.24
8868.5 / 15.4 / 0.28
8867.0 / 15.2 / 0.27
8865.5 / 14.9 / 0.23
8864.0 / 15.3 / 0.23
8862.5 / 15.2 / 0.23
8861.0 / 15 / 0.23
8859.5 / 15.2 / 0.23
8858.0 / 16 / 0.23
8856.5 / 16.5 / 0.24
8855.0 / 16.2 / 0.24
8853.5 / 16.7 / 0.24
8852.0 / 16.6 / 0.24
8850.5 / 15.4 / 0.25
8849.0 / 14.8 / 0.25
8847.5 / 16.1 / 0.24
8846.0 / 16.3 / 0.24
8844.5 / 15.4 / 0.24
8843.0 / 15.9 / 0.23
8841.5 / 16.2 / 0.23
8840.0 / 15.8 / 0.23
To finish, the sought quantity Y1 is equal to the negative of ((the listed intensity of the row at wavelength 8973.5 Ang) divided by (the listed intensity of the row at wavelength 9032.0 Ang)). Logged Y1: -0.97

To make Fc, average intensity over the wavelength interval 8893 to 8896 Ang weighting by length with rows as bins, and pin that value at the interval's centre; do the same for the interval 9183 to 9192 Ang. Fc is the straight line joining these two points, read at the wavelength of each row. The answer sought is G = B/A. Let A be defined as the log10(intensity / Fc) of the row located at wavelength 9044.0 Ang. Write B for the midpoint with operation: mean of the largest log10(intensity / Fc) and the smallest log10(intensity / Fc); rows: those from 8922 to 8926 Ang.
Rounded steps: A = 0.001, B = 0.006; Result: 4.77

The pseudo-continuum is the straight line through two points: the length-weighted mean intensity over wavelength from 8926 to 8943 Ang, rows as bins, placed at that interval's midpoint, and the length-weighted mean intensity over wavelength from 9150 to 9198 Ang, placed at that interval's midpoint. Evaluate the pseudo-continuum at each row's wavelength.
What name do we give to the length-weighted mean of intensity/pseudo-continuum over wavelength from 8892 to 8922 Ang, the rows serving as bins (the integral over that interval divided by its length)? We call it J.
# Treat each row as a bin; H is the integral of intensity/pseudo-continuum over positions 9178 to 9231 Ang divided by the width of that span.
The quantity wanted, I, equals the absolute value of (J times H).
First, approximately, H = 0.99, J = 1.009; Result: 0.994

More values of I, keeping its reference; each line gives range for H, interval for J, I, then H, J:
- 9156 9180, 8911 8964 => 0.997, 1.00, 1.002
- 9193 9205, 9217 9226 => 0.980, 1.00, 0.977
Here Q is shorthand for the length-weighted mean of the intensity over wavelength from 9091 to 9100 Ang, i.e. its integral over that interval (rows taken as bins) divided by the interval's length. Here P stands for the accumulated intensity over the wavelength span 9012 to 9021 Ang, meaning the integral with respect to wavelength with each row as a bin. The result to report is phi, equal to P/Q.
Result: 8.83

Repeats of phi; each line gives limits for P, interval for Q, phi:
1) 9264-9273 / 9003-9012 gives 9.09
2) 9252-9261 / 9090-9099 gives 8.88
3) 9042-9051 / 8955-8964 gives 9.08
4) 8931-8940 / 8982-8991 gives 8.92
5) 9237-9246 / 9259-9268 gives 8.99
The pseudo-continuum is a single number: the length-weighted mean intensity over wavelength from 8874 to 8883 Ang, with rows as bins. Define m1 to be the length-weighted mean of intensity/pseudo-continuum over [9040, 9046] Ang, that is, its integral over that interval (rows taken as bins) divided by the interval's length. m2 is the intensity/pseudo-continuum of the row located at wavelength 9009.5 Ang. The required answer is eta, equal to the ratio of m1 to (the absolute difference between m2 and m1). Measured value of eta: 15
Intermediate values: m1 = 1.01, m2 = 0.94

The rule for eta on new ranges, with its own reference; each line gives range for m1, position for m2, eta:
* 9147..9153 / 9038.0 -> 65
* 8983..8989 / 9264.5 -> 164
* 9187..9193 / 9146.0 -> 27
